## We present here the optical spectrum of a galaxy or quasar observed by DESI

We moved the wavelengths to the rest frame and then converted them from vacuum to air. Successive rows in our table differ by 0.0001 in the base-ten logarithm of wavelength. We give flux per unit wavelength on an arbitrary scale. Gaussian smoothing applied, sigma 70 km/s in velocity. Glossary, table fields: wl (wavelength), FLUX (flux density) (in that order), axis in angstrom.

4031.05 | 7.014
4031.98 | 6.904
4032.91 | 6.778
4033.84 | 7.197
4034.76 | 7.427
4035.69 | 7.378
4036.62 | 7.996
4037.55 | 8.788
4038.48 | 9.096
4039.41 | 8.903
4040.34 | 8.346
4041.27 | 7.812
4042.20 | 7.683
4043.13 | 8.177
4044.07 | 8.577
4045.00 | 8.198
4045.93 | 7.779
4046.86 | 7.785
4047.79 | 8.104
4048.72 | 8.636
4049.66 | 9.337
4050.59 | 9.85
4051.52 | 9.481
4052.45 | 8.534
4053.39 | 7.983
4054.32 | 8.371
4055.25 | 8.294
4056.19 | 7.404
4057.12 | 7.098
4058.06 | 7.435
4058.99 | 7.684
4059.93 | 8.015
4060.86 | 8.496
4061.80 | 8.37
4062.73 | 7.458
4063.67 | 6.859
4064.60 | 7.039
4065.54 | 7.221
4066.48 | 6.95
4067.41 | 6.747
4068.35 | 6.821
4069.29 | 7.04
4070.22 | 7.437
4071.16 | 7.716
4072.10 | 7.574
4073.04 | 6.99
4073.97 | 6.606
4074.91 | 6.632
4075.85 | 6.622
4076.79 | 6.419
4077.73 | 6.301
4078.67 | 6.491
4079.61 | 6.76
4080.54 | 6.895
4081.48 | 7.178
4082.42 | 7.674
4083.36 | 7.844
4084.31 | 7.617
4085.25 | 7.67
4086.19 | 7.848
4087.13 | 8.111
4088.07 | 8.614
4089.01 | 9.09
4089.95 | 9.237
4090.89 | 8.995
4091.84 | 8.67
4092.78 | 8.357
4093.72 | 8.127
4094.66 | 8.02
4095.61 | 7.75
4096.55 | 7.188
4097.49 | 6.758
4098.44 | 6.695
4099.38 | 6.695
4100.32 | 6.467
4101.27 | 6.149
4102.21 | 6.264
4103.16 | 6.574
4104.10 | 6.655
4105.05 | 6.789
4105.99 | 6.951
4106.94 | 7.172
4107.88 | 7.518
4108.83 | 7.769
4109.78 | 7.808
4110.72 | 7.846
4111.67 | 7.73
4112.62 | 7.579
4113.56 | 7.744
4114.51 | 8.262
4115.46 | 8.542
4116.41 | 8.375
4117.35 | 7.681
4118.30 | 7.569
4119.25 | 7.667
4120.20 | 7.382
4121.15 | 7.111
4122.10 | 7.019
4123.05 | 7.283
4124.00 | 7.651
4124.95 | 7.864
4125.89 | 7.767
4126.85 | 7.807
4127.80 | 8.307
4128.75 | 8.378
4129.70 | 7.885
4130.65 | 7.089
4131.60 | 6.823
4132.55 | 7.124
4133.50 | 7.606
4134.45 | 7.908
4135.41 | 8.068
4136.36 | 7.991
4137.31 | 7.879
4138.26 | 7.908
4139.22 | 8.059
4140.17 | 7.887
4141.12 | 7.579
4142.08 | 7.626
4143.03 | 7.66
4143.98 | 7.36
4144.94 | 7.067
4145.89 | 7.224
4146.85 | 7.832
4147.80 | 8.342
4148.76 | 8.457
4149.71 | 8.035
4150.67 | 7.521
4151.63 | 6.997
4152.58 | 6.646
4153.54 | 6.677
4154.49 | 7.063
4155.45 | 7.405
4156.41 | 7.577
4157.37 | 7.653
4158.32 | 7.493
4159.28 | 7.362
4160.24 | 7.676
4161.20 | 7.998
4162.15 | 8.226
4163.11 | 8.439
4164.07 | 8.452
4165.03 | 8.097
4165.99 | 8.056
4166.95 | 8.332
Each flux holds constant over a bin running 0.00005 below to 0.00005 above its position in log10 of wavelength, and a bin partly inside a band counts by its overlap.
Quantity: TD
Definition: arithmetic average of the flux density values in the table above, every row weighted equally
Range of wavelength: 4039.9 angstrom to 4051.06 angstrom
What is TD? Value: 8.4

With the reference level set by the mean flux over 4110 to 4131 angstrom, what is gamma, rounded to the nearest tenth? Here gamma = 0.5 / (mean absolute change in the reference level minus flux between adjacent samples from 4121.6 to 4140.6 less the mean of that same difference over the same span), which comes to 2.3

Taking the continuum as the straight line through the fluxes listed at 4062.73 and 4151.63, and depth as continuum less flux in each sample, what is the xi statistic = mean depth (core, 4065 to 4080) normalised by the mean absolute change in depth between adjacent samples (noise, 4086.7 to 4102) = 1.8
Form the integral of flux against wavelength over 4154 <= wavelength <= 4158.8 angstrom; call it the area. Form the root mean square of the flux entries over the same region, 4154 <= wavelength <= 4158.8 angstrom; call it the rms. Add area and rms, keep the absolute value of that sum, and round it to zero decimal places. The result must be 43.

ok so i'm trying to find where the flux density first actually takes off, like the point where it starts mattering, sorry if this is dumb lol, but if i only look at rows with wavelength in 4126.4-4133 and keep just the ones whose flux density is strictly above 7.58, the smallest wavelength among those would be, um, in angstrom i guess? 4126.85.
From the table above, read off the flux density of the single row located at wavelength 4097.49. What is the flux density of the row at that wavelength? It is 6.758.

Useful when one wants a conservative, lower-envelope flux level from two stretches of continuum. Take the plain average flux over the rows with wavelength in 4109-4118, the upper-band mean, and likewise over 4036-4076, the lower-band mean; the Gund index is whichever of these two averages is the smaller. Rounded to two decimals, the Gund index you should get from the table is 7.86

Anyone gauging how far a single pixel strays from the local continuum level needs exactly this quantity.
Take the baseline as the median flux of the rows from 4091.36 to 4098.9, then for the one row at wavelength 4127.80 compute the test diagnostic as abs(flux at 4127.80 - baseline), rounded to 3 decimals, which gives 0.422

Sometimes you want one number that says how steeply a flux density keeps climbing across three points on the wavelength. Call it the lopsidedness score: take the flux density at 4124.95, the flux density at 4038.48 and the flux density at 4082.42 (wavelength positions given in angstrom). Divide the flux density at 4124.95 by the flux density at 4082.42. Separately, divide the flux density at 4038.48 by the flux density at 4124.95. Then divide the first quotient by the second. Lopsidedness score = 0.89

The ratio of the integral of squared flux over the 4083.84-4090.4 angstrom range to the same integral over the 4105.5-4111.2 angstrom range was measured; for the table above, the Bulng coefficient 1.4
